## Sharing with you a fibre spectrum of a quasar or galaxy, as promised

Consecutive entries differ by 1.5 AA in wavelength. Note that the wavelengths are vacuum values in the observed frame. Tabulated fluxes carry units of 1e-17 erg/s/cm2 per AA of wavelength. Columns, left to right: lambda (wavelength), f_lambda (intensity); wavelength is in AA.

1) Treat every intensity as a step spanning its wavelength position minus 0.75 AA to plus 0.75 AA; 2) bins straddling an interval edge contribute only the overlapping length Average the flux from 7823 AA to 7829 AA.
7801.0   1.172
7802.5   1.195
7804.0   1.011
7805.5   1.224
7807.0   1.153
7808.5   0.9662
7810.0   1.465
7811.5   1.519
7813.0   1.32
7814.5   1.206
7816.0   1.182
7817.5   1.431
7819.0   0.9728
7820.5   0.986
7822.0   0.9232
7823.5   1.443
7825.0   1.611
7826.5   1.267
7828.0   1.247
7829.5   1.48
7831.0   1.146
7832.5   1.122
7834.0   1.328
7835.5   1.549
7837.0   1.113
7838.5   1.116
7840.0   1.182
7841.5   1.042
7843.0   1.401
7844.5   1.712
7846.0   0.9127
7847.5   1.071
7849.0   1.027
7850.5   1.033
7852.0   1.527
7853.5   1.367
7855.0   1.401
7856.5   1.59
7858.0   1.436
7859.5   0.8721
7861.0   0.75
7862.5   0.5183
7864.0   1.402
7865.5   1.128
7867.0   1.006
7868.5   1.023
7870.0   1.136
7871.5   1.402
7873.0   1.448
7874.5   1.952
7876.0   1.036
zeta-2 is 1.39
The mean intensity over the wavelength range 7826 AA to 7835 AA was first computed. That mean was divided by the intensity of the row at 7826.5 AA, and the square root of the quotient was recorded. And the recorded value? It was 1.00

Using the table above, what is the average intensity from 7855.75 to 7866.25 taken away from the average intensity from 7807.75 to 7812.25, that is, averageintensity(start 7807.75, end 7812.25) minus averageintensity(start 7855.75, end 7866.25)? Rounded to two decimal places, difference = 0.22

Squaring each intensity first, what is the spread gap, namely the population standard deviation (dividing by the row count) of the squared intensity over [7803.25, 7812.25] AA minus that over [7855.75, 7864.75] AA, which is -0.3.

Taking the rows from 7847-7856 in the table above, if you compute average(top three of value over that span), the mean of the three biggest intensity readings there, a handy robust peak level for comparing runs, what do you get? 1.43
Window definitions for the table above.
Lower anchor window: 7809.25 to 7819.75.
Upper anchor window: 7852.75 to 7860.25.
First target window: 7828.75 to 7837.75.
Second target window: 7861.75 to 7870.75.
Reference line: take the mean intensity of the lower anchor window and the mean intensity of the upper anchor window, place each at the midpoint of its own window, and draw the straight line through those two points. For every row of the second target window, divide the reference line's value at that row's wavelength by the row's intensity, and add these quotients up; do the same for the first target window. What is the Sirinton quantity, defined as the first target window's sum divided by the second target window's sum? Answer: 0.73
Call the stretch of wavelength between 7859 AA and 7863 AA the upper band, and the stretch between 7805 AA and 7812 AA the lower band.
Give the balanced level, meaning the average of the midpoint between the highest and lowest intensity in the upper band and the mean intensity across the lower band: 0.98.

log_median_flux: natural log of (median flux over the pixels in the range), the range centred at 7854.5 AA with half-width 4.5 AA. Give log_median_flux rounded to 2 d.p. 0.35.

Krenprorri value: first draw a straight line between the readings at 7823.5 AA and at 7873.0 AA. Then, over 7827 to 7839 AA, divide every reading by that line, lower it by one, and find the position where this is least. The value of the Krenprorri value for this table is 7837.0 AA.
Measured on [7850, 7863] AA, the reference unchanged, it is 7862.5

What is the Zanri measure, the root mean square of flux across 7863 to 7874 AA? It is 1.23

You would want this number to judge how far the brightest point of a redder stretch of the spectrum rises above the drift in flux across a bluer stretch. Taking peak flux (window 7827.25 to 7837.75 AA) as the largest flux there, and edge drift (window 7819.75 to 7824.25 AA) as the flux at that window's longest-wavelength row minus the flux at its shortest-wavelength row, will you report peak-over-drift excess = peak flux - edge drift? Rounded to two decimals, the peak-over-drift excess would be 1.09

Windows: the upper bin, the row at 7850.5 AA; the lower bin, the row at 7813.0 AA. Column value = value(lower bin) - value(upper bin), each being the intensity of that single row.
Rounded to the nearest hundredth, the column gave 0.29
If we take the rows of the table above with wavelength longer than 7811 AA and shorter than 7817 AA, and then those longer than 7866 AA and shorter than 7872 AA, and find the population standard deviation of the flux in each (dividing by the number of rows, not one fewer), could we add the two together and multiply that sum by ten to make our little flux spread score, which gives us 2.9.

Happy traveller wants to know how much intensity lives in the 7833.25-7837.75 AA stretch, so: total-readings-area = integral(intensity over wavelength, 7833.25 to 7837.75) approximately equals 6.0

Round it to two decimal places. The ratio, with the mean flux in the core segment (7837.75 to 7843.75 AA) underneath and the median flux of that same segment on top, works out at 0.97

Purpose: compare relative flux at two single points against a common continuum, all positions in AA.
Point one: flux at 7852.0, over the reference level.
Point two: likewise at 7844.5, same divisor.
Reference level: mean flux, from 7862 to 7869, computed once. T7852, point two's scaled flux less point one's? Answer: 0.18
